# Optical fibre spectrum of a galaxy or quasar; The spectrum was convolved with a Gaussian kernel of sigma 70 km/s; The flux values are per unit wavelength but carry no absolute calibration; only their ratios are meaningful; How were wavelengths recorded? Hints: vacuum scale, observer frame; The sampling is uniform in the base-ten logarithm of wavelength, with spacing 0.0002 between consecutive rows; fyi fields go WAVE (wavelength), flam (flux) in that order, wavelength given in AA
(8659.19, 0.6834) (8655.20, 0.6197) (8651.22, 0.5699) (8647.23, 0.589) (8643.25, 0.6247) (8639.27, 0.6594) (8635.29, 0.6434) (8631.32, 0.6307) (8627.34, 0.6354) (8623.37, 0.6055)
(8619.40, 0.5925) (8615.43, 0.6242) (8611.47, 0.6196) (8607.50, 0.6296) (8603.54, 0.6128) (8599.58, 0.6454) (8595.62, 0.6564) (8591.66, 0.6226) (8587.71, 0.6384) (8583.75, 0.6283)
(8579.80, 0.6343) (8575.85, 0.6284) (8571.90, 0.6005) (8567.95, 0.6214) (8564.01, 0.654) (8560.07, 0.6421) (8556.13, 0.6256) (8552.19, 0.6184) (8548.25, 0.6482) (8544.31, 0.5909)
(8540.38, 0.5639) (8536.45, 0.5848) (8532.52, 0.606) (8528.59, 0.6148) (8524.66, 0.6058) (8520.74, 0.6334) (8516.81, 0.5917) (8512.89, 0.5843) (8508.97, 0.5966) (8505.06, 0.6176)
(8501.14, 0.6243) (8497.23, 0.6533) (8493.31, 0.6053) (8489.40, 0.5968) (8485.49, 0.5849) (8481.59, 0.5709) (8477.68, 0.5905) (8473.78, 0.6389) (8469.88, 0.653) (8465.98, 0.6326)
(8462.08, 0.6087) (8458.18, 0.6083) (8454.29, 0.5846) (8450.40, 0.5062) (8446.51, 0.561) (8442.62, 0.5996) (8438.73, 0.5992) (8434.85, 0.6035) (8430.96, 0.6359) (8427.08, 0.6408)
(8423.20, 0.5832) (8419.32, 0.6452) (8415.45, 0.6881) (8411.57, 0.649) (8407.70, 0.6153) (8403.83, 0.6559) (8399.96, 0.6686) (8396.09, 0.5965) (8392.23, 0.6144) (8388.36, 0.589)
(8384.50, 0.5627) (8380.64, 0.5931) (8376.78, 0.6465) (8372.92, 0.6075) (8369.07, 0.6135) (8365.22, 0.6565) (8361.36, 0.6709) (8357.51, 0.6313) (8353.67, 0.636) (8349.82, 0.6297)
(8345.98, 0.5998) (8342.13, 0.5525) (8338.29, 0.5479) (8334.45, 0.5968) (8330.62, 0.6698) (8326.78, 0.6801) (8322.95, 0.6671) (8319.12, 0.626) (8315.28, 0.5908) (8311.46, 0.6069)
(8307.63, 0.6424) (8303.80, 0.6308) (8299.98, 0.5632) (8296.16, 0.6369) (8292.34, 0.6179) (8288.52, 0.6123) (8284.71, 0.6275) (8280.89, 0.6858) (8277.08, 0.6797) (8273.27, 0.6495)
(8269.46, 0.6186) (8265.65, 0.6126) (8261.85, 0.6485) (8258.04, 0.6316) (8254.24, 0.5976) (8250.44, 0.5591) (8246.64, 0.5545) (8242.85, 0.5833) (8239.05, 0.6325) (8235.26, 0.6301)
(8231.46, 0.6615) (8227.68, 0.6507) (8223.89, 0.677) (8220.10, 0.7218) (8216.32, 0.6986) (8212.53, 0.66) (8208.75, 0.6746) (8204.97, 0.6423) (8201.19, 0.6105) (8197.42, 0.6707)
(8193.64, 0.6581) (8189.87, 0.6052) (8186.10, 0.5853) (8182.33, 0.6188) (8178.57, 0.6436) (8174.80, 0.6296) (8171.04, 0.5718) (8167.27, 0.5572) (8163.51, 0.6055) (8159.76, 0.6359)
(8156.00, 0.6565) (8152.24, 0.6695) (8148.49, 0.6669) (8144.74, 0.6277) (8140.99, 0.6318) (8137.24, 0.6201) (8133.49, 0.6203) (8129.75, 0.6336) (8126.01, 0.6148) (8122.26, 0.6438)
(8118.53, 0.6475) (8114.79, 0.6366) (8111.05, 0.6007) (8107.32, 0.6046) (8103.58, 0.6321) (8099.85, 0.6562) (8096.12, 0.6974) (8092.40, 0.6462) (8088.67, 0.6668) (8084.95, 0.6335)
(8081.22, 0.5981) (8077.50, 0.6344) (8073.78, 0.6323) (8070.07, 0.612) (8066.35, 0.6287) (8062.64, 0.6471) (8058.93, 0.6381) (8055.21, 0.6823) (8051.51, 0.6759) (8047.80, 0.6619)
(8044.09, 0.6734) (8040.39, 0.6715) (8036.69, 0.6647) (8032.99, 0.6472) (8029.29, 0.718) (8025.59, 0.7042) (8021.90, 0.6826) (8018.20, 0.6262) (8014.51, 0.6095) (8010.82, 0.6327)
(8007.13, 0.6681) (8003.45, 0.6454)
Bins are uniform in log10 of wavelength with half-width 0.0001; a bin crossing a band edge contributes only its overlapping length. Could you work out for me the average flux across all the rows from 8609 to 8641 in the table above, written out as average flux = 0.626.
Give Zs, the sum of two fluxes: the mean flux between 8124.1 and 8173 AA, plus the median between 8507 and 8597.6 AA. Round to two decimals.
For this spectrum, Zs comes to 1.25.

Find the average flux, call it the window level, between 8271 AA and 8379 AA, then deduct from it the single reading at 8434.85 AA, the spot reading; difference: 0.024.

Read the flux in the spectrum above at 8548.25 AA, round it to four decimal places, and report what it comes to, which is 0.6482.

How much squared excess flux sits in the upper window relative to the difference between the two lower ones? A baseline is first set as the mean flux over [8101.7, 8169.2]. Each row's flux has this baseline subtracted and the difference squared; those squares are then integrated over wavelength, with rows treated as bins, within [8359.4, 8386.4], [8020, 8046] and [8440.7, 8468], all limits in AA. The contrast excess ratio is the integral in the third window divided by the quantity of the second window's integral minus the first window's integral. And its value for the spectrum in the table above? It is 1.8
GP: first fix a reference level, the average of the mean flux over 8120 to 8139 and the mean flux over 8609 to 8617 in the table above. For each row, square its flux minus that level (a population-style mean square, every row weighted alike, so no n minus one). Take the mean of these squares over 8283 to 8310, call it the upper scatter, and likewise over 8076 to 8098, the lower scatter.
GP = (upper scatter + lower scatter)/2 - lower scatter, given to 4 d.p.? -0.0004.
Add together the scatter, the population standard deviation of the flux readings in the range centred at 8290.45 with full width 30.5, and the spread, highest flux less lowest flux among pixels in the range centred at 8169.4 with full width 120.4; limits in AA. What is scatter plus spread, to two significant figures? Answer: 0.20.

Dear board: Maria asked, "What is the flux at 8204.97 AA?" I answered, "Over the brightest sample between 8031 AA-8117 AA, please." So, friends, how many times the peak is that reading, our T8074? 0.92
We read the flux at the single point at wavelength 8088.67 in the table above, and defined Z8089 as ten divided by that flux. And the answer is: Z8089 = 15.0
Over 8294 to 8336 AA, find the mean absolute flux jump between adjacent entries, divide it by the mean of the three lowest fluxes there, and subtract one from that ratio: -0.935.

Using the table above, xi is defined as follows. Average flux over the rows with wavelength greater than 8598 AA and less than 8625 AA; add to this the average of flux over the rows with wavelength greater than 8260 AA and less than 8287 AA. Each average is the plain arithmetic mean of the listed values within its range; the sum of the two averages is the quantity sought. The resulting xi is 1.26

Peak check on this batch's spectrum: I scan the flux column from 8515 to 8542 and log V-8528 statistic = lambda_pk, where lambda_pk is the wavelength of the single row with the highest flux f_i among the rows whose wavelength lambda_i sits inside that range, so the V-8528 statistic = 8520.74 AA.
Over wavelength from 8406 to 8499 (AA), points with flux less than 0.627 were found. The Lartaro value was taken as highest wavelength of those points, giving 8493.31 AA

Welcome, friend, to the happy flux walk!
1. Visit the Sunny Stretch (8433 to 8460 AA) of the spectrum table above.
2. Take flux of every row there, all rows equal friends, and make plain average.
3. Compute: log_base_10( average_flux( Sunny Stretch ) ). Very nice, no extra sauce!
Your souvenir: -0.236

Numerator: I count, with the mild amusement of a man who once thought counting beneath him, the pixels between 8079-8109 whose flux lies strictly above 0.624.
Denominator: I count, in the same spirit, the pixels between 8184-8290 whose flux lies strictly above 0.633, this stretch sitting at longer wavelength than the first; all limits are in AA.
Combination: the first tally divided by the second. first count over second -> 0.4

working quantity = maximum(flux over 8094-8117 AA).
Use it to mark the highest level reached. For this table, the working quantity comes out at 0.6974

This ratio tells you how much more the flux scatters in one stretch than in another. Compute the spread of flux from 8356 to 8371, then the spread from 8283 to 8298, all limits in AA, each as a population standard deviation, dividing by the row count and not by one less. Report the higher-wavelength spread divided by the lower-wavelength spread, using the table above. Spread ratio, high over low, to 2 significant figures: 2.4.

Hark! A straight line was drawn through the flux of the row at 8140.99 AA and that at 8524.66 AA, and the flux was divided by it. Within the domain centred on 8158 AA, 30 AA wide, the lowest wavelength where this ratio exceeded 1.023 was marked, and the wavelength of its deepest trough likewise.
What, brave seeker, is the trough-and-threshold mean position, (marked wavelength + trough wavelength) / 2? 8157.9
